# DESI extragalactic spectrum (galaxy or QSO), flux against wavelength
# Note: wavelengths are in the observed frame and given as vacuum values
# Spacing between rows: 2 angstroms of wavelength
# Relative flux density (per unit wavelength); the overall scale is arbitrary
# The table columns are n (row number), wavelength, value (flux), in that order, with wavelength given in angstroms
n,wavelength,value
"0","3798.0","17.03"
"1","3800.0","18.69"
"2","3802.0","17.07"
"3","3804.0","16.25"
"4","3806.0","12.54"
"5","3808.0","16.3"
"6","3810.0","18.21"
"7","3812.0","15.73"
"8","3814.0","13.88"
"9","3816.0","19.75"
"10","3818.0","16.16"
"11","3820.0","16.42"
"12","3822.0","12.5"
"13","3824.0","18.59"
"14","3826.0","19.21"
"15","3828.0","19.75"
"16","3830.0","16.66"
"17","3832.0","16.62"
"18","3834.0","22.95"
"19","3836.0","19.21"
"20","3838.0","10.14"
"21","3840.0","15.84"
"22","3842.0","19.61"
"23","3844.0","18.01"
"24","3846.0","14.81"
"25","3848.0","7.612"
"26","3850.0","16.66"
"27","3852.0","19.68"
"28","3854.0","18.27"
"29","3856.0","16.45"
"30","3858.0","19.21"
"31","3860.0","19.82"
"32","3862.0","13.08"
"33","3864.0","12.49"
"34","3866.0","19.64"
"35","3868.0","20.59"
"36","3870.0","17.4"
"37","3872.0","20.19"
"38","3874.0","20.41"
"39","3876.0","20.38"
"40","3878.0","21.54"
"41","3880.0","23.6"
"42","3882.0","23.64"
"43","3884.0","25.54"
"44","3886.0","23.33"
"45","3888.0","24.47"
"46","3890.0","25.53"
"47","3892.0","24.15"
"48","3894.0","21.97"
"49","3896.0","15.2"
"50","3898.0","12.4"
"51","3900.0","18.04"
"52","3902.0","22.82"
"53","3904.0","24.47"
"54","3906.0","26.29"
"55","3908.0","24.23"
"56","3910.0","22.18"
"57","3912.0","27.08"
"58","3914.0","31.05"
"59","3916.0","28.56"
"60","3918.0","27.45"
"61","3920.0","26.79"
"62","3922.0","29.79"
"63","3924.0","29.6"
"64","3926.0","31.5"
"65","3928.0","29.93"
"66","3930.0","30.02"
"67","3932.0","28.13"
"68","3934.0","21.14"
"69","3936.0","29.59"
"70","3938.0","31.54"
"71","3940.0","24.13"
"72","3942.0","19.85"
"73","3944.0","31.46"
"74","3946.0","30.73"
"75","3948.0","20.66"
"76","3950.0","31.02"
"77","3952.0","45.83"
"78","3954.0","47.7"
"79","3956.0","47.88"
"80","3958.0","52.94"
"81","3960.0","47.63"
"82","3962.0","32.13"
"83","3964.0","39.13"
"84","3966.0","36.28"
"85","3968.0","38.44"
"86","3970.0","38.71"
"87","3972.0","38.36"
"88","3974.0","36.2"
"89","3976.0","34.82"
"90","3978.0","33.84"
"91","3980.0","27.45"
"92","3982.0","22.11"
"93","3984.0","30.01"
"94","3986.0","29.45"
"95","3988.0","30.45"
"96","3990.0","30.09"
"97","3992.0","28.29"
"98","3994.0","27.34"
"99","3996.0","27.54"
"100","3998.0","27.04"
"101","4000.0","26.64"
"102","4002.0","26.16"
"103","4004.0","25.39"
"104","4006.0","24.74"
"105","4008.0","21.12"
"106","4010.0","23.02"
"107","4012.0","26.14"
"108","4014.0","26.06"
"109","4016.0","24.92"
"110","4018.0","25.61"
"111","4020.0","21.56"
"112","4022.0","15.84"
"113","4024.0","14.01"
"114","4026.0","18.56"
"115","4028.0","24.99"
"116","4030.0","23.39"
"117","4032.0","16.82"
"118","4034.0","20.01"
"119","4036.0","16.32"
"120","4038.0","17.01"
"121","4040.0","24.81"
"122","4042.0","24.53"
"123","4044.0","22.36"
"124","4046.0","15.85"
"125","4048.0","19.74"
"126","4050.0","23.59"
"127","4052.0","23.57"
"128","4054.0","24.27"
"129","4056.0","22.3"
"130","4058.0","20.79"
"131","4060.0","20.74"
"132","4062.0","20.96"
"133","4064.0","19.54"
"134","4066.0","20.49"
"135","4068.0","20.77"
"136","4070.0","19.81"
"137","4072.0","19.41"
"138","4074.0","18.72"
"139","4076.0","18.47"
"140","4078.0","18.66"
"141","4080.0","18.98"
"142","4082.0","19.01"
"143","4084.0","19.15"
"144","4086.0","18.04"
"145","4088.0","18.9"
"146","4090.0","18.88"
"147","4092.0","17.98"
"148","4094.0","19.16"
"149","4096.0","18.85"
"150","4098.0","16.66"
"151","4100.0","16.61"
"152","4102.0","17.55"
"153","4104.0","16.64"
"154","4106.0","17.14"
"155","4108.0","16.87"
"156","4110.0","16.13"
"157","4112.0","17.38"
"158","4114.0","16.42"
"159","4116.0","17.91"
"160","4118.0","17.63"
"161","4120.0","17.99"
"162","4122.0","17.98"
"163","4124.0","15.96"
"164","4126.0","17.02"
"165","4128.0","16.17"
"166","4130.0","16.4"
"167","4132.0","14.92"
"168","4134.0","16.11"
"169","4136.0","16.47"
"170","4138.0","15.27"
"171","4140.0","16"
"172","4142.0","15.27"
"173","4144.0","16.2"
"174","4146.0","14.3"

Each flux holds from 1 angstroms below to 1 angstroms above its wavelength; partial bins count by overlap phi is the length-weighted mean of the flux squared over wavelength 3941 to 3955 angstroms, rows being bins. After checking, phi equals 1156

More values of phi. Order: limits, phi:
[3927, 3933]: 863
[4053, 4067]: 456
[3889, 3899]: 420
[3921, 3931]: 911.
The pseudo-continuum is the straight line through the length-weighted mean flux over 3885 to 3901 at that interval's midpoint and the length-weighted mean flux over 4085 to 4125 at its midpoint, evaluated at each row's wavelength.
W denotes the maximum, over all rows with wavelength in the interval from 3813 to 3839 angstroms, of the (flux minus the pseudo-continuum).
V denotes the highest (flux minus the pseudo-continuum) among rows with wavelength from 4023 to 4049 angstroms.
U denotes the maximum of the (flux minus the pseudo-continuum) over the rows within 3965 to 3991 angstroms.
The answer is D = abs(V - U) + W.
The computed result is 14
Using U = 19.2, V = 6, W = 1.5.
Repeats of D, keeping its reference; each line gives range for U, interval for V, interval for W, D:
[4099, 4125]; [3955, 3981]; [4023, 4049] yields 39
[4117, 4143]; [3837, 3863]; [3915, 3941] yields 14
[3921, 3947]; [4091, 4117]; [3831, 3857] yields 12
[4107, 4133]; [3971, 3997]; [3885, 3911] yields 24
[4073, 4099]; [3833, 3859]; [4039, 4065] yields 6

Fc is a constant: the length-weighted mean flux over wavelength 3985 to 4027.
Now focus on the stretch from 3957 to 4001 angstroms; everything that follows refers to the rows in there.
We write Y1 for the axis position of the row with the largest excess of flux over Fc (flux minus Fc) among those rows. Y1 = 3958.0 angstroms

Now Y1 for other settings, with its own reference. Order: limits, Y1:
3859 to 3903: 3884.0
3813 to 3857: 3834.0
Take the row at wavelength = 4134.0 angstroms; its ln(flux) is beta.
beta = 2.78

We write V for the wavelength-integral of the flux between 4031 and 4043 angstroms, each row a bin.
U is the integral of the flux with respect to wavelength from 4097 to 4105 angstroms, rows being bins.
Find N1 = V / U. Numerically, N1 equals 1.8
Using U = 135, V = 239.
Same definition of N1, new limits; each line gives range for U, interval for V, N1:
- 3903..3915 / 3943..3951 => 0.7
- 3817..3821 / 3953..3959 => 4.6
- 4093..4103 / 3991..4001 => 1.5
